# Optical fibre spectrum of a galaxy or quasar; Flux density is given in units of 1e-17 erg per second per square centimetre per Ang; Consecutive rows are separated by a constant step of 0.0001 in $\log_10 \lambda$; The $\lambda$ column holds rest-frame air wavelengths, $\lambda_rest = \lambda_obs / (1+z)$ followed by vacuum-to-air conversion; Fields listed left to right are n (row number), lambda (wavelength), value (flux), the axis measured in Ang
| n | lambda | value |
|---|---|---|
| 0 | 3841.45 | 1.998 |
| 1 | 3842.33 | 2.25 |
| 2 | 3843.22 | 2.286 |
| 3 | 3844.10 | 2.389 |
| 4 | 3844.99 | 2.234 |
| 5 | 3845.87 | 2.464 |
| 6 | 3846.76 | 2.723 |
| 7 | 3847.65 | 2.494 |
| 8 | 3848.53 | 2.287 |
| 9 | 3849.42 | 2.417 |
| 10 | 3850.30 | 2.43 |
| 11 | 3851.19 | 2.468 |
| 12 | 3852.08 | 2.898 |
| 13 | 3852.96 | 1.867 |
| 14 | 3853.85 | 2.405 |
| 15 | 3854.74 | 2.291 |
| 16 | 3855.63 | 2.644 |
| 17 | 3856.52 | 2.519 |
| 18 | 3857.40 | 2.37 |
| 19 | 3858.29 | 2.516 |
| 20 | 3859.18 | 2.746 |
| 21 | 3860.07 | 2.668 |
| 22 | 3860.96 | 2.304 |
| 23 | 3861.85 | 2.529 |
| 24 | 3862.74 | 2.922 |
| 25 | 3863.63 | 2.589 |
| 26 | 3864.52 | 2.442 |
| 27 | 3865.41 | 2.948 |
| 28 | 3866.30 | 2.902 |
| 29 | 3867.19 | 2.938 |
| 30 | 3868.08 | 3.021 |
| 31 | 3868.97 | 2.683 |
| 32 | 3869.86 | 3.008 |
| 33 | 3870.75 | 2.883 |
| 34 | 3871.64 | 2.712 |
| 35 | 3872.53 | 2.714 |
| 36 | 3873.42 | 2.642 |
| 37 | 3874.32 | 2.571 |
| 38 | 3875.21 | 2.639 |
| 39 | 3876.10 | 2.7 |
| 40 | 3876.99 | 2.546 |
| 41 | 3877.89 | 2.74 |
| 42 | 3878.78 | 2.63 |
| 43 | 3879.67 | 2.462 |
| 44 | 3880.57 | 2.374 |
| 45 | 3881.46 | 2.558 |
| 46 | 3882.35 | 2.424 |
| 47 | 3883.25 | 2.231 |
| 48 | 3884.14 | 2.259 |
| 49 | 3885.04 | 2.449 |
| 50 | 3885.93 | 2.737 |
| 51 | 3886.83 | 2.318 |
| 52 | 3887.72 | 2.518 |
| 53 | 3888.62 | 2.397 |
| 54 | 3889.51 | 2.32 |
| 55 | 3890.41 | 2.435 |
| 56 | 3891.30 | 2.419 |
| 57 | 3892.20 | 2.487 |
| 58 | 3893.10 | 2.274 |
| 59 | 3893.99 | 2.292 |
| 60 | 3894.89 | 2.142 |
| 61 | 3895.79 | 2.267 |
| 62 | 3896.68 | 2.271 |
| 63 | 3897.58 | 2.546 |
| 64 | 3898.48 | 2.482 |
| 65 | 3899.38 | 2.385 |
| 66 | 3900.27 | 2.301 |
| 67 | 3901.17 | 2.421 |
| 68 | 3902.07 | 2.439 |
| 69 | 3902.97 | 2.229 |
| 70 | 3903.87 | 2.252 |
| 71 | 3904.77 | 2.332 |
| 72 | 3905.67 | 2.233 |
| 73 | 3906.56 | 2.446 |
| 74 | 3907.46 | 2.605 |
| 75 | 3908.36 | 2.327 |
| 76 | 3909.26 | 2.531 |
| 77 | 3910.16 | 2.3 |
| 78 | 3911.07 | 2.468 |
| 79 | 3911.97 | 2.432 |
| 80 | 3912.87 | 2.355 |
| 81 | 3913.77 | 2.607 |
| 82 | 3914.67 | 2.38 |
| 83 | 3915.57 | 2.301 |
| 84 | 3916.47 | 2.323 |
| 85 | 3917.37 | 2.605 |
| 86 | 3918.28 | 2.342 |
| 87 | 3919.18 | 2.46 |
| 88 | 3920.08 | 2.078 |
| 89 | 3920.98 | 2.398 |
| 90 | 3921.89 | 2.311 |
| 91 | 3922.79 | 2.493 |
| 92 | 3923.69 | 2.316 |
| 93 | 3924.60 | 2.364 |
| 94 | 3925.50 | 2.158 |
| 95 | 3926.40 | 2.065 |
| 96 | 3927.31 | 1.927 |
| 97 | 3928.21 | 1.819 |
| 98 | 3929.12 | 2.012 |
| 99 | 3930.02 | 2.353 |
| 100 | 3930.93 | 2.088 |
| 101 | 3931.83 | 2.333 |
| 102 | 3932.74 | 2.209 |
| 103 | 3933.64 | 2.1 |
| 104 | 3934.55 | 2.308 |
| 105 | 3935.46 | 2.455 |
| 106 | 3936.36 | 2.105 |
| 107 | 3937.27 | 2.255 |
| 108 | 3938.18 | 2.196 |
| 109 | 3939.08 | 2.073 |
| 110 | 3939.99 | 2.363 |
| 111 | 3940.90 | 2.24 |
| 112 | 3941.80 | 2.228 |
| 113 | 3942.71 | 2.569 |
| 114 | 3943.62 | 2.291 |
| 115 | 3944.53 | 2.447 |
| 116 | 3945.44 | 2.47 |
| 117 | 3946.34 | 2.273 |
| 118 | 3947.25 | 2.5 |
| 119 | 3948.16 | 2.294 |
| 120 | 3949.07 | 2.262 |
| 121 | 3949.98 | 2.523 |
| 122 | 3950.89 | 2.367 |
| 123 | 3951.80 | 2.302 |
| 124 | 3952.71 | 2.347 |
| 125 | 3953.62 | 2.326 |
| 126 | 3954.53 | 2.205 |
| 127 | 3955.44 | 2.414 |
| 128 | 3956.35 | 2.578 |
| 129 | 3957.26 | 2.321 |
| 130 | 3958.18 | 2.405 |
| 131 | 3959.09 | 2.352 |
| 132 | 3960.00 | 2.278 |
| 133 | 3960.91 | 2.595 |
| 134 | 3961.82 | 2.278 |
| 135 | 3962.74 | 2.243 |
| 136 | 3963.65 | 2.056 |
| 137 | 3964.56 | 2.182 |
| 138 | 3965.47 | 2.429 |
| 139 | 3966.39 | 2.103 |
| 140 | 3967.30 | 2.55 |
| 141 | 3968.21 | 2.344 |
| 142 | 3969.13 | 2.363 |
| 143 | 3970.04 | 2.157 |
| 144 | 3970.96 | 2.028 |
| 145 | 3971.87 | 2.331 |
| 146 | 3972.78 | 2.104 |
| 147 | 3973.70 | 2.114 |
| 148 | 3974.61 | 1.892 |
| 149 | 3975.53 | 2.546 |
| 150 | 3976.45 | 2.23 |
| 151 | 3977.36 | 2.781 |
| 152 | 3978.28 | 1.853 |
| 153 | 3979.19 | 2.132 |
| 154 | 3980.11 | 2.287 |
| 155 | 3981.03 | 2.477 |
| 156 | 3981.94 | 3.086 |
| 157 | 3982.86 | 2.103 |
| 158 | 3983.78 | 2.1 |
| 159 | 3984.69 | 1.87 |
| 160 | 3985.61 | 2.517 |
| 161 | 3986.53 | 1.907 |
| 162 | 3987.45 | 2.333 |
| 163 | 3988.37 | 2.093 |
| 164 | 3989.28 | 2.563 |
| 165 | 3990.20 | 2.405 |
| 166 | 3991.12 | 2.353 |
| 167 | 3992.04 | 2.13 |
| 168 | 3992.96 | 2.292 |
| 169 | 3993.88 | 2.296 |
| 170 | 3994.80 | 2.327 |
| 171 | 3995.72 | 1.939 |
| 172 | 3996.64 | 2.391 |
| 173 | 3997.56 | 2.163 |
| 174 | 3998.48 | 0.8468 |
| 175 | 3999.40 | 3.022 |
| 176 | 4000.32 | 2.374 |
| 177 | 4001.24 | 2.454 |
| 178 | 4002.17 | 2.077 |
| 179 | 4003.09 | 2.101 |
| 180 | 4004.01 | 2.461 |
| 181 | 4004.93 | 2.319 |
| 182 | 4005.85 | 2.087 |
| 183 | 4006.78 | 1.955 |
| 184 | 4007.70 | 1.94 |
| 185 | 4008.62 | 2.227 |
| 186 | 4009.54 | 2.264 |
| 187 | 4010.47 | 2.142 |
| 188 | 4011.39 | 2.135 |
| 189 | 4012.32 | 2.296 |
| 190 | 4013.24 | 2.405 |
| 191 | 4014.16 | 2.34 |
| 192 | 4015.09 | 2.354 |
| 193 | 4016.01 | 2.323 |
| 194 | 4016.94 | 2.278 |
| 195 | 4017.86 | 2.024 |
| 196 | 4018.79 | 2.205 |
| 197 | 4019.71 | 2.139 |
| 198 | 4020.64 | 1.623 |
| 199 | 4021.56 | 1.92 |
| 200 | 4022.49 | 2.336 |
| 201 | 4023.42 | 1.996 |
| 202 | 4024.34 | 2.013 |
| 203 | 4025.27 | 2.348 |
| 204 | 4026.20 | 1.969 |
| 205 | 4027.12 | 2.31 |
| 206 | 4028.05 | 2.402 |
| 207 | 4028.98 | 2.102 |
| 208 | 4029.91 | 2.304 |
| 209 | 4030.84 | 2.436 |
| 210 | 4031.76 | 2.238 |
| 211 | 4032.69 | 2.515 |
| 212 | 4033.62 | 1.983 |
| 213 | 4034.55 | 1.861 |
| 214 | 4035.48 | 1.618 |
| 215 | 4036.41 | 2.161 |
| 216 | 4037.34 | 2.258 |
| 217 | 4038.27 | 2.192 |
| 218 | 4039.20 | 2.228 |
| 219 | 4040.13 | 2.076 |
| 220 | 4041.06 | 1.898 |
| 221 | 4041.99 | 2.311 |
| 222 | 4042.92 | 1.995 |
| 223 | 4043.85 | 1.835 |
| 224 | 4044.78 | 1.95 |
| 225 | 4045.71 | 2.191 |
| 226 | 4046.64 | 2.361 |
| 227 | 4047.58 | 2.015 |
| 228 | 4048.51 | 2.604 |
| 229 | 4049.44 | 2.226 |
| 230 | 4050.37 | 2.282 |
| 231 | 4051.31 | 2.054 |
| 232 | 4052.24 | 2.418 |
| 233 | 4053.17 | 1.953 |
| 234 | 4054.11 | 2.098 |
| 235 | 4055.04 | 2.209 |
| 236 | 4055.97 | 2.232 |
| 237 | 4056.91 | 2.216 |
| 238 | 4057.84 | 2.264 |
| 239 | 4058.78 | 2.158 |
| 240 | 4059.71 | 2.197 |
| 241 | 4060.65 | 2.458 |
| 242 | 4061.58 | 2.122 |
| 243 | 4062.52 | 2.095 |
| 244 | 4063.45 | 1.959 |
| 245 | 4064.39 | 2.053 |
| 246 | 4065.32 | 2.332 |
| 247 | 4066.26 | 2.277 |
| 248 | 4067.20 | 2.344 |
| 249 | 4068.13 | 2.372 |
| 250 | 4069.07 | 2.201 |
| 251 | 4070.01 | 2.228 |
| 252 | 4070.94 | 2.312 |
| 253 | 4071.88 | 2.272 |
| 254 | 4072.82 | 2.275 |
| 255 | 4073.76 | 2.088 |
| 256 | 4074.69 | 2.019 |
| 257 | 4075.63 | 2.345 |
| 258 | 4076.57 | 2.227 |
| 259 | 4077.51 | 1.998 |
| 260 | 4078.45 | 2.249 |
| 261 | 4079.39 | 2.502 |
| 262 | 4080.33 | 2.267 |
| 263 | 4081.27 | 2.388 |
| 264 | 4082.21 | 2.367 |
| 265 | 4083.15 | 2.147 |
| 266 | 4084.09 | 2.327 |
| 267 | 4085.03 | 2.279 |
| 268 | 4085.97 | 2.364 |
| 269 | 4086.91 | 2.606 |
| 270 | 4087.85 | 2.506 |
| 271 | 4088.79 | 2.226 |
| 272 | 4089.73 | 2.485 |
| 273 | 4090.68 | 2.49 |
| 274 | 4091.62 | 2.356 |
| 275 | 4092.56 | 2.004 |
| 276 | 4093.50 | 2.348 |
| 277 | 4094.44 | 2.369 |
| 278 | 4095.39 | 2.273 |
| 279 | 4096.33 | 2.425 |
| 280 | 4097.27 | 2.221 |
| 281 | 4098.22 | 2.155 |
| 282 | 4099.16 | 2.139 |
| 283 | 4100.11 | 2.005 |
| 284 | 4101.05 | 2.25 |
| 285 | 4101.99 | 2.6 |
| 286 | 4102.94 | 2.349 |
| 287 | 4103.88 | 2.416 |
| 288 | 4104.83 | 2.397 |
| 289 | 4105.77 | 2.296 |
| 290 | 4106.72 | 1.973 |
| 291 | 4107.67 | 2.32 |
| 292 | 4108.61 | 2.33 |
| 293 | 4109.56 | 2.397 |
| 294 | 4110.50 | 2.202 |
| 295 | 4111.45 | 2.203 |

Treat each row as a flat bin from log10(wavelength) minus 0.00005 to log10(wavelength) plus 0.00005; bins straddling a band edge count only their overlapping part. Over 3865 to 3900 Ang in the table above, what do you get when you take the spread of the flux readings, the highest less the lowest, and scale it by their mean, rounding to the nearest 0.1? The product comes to 2.2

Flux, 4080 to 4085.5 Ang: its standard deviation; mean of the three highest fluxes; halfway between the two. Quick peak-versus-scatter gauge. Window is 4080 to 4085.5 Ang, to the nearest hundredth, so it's 1.22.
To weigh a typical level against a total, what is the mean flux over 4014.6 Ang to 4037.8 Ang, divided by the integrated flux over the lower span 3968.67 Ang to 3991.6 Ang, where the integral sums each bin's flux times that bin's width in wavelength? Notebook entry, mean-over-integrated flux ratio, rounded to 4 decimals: 0.0414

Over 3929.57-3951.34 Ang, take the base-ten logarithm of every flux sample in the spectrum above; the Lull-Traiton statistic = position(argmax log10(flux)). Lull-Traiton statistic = 3942.71 Ang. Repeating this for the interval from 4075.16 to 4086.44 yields 4079.39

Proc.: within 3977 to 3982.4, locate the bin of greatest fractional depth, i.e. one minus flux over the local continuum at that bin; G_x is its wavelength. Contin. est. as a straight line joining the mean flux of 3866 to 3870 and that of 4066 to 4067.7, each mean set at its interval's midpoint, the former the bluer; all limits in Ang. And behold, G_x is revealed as 3978.28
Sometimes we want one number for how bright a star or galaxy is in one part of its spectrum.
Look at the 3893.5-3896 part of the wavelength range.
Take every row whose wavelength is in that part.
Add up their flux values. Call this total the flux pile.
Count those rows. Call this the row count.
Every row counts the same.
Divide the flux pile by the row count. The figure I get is 2.2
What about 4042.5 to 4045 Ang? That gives 1.9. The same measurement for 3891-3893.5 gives 2.4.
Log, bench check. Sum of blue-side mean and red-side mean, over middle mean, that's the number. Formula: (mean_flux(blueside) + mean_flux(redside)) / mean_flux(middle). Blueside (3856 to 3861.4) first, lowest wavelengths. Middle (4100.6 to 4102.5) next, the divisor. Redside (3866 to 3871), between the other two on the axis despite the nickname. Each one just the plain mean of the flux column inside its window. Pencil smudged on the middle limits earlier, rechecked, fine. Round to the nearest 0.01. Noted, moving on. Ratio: 2.24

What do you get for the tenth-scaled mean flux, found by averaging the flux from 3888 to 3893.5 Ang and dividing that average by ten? 0.239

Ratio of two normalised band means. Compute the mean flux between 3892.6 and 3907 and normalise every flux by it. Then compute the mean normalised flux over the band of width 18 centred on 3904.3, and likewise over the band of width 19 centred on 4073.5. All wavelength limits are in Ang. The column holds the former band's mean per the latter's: 1.06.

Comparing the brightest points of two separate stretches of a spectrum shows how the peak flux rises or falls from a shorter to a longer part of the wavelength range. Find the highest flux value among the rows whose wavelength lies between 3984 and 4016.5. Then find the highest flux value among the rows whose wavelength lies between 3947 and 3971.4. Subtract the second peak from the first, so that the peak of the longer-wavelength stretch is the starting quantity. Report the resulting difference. 0.43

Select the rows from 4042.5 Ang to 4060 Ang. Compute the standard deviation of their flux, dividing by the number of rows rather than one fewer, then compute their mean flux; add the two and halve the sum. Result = 1.175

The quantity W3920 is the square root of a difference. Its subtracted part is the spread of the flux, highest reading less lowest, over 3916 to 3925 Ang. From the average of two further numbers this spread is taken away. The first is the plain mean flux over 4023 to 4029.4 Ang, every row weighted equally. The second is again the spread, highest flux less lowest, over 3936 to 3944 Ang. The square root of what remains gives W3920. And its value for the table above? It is 0.90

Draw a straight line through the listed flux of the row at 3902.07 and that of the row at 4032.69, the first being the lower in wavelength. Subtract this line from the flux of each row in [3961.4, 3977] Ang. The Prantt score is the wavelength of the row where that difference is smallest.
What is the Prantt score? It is 3974.61 Ang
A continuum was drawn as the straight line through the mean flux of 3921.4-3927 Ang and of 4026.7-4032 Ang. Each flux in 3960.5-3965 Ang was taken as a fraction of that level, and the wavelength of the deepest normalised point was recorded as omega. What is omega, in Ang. 3963.65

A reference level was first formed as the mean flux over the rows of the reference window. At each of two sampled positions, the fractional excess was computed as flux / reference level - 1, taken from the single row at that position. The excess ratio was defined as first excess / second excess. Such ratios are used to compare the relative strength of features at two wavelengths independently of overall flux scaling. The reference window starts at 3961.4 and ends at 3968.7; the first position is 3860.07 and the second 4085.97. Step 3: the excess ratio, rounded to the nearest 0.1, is 4.3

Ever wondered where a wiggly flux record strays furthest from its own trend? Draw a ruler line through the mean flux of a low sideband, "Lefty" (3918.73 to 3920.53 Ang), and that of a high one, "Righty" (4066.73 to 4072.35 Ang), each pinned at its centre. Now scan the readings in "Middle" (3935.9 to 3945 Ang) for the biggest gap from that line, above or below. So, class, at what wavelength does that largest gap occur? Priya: 3942.71 Ang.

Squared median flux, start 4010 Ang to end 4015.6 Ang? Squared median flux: 5.4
